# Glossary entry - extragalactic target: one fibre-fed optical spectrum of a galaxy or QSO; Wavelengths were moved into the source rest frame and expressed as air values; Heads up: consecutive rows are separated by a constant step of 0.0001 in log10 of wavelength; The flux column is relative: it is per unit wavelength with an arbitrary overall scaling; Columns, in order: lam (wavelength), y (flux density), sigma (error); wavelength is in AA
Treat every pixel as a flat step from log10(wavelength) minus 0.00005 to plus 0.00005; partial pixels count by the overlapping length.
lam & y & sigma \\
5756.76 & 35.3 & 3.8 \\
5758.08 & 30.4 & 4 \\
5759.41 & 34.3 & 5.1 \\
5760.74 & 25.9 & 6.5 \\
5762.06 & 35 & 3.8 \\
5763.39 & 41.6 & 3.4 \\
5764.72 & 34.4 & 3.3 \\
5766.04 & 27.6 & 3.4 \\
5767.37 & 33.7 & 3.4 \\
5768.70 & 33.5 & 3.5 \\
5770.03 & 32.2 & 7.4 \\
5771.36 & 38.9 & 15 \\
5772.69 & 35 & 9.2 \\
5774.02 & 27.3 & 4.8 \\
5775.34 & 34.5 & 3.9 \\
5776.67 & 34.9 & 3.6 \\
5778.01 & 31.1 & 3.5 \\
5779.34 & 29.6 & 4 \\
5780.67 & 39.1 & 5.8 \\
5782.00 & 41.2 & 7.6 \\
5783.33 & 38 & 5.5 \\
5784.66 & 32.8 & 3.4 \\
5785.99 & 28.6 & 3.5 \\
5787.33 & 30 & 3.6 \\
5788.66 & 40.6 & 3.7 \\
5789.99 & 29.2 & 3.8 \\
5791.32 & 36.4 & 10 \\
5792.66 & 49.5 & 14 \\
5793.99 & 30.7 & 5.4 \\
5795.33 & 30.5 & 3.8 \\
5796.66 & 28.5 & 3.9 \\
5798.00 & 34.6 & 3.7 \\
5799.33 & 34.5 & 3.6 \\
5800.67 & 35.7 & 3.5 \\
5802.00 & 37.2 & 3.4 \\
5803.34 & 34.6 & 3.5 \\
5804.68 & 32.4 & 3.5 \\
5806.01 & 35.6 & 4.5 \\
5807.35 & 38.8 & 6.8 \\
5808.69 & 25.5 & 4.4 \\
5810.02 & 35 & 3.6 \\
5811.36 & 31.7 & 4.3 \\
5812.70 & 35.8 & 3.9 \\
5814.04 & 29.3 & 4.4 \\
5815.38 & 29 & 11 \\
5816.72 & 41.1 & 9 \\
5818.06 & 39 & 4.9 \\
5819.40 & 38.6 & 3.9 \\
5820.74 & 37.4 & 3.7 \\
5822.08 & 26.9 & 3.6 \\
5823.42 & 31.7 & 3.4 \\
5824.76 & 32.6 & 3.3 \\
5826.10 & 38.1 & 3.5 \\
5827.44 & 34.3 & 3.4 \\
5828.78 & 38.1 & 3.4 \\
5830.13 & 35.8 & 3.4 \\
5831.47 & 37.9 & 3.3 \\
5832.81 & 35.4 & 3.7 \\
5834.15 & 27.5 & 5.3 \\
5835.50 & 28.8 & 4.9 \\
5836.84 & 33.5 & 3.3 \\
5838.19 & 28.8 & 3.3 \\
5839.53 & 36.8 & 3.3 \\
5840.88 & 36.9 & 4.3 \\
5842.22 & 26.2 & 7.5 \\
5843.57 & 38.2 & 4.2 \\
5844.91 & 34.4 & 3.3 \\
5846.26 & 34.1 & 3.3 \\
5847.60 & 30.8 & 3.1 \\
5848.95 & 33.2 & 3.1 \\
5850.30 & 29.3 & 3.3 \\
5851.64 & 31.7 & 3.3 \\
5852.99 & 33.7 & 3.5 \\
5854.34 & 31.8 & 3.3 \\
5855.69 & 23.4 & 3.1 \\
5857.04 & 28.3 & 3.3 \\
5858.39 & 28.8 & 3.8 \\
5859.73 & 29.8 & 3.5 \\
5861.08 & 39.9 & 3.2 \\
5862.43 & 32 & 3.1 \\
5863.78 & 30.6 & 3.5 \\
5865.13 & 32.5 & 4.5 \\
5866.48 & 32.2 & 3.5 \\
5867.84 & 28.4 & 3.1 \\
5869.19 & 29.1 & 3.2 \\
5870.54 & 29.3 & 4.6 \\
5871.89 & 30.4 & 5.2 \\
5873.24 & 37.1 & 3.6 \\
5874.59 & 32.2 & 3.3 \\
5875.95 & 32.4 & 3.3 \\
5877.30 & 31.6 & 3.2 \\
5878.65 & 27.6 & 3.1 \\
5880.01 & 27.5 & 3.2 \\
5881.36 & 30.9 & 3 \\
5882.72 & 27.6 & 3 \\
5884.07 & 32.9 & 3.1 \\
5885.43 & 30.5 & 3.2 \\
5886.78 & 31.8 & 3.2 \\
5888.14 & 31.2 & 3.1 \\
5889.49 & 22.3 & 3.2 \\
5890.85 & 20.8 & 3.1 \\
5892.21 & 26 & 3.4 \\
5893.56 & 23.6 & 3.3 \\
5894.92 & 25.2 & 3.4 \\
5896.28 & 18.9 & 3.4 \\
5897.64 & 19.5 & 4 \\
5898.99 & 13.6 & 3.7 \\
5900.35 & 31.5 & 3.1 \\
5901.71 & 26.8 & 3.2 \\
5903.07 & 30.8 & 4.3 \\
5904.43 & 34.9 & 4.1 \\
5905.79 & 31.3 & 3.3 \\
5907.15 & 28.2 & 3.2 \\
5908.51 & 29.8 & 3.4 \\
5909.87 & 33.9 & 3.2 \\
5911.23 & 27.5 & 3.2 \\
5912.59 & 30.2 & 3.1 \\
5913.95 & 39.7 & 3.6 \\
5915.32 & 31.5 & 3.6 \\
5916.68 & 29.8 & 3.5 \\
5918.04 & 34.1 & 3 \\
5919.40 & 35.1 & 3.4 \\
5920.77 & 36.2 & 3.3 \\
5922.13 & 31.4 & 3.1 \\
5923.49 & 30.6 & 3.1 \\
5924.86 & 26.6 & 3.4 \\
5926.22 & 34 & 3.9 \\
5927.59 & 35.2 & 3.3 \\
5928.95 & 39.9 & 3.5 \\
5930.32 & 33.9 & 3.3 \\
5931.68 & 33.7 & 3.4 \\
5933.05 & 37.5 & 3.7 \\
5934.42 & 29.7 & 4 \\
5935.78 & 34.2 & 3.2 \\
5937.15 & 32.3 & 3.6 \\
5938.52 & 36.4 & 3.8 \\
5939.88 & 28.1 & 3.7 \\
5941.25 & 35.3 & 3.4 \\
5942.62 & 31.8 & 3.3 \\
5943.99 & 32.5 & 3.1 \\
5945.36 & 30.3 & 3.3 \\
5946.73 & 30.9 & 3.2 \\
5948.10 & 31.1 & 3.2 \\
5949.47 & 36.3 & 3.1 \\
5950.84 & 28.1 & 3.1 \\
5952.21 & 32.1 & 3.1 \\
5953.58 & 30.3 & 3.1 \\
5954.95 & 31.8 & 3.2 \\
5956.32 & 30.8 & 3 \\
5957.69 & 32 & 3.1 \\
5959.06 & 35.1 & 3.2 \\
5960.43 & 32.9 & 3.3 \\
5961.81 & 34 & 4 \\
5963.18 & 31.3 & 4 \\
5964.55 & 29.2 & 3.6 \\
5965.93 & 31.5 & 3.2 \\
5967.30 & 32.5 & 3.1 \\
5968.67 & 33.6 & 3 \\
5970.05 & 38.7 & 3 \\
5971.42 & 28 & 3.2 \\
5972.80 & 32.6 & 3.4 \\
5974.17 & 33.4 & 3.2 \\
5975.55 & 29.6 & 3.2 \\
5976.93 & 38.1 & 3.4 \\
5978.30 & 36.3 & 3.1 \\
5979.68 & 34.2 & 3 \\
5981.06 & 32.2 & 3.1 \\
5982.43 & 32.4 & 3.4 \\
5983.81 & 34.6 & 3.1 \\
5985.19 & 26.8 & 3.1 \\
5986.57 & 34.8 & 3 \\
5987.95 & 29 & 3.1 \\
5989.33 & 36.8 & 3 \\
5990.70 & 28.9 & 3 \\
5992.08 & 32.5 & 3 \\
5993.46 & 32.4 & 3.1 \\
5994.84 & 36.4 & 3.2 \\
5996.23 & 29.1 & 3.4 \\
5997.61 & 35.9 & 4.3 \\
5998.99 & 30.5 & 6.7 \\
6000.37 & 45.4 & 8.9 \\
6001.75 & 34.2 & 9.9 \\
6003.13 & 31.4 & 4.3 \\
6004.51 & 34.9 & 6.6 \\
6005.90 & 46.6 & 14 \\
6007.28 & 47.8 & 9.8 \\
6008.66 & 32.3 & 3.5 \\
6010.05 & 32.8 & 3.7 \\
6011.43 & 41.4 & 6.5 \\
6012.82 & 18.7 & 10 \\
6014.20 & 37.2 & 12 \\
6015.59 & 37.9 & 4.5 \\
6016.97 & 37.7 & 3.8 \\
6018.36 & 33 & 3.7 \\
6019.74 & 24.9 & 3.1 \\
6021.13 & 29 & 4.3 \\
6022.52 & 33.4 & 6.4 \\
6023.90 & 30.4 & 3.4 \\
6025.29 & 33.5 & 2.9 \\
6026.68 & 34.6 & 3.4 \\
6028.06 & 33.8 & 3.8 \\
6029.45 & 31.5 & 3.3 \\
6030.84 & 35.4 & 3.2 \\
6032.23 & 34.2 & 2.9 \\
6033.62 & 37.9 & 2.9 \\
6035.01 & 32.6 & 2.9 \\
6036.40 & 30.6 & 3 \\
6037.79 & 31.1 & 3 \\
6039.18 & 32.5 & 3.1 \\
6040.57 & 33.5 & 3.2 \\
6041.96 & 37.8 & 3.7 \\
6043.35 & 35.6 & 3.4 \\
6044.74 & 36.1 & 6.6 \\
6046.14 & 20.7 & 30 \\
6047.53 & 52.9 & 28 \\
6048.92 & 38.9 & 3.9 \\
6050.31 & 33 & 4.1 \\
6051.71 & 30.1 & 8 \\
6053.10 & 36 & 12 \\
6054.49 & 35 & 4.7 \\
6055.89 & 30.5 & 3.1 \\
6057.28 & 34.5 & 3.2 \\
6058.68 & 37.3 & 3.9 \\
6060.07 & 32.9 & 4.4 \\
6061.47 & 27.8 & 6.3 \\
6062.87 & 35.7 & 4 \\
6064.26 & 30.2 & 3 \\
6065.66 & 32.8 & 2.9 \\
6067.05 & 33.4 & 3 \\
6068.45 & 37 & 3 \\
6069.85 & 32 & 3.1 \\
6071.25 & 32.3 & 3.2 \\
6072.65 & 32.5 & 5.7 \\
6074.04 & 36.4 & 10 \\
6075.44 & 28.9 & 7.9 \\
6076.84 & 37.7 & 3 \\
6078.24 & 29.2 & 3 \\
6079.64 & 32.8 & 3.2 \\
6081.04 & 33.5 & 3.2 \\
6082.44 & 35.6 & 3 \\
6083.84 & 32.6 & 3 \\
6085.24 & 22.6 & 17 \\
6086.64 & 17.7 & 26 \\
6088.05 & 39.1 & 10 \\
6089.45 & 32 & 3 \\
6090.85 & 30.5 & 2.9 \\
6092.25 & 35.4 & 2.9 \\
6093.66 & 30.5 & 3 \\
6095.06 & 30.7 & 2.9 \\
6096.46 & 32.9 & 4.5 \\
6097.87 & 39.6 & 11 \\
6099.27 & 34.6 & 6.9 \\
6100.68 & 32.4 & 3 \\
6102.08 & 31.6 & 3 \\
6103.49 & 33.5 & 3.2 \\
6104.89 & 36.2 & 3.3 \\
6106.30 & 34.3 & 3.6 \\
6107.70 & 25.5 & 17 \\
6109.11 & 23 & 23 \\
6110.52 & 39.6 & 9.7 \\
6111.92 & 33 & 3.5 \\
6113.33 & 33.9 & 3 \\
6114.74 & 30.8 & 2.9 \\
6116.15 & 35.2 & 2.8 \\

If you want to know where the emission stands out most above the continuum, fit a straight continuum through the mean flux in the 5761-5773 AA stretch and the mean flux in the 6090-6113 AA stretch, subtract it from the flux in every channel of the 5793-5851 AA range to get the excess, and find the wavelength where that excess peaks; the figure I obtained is 5816.72 AA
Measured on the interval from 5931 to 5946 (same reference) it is 5933.05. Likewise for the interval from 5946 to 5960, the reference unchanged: 5949.47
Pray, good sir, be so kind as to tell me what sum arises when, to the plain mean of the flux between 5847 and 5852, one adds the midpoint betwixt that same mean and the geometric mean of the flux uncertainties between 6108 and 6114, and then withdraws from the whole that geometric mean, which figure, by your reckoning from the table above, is 43.4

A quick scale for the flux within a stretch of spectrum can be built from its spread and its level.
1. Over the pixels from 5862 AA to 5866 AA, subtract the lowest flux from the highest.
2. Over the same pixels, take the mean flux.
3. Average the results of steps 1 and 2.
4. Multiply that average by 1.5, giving 25.2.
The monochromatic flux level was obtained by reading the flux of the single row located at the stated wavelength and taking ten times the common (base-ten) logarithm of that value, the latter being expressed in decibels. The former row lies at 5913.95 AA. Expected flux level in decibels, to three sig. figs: 16.0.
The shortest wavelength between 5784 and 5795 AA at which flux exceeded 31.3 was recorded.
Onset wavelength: 5784.66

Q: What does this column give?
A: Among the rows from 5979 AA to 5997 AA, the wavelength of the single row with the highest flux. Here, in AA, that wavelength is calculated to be 5989.33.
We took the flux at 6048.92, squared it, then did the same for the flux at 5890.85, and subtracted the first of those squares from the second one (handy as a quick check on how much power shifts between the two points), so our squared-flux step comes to -1081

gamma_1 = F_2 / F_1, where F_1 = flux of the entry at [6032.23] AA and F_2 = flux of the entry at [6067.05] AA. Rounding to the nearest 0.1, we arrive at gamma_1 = 1.0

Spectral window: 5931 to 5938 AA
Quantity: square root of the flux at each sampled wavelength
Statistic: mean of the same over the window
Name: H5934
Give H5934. 5.78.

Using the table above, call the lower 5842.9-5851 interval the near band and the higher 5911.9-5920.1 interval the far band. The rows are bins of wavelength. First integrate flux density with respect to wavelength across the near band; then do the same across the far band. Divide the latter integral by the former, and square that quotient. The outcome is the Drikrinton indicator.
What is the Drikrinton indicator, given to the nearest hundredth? 1.03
